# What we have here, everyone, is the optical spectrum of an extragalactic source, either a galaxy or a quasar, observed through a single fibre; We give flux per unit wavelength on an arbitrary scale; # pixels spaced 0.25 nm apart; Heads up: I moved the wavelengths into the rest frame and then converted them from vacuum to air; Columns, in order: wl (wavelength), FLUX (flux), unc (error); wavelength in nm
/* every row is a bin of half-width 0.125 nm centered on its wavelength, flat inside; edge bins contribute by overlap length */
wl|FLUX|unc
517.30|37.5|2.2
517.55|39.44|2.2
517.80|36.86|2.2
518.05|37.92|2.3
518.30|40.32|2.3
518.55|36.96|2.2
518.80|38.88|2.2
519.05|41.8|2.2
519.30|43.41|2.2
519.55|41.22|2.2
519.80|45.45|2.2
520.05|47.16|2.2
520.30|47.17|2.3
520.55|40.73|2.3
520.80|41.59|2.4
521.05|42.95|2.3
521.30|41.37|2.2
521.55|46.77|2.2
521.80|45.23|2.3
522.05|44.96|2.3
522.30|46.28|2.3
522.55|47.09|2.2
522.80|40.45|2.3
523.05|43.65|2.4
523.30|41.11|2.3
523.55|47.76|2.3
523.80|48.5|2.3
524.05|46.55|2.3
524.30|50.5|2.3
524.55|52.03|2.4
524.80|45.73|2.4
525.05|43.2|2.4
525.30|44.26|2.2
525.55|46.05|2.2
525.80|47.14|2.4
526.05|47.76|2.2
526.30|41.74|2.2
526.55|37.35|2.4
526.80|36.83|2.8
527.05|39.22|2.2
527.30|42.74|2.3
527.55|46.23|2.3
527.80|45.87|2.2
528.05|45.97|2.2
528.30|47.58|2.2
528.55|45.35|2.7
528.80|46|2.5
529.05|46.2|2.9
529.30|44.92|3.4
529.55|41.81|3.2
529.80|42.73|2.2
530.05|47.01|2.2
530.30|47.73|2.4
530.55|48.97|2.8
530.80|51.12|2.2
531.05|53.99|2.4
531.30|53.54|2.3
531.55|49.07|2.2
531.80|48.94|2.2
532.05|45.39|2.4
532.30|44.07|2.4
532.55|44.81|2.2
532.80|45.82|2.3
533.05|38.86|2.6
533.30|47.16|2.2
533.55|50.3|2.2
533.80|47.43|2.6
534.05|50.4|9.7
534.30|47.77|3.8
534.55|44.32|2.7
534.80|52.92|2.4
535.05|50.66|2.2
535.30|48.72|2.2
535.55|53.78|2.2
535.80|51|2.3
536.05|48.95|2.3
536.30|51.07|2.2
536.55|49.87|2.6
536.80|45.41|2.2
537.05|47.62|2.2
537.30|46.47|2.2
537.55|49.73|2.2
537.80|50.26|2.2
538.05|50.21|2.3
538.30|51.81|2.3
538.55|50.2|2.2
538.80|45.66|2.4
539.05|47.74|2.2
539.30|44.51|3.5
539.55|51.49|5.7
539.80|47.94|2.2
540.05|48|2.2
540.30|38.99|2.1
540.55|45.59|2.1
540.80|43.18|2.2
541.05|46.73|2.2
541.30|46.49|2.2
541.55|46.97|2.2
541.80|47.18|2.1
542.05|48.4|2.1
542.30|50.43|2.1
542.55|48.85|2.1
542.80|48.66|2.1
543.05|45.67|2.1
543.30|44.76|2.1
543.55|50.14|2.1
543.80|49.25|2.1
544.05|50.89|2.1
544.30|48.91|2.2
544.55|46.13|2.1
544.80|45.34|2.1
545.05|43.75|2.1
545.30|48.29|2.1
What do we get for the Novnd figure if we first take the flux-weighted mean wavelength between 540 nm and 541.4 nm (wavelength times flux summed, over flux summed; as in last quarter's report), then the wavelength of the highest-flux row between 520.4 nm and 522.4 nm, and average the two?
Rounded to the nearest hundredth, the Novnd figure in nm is 531.12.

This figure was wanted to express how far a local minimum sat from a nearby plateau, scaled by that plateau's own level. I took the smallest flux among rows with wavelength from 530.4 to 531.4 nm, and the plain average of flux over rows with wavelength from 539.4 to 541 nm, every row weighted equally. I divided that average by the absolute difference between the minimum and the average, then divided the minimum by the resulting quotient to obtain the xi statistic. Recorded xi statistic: 3.3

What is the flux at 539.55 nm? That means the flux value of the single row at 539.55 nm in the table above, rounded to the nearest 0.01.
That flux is 51.49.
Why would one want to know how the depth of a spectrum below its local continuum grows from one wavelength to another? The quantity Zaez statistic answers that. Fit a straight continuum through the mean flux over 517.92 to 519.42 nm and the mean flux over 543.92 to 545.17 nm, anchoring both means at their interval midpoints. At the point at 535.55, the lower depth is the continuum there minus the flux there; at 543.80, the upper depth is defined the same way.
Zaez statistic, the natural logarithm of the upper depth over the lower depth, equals -1.3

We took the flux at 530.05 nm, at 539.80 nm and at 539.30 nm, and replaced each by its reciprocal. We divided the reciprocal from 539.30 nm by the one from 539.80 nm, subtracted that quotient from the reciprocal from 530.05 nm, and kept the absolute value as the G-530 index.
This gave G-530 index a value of 1.06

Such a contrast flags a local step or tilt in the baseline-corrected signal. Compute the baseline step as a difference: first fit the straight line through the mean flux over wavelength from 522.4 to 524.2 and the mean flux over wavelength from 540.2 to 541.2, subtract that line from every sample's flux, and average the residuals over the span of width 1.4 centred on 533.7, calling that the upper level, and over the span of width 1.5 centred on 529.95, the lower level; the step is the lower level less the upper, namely -2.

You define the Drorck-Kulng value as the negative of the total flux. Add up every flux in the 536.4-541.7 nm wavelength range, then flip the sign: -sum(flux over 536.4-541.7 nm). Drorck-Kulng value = -995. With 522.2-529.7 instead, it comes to -1346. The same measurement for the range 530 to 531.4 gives -302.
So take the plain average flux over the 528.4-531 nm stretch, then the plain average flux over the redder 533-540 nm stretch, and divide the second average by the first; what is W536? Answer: 1.05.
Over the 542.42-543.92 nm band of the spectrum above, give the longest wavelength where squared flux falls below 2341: 543.30 nm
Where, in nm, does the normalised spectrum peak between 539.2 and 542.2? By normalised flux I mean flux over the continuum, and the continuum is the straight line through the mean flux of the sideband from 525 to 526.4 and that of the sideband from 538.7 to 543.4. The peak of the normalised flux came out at 539.55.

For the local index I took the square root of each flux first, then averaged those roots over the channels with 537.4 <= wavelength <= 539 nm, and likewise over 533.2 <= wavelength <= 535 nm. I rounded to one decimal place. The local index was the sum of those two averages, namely 14.0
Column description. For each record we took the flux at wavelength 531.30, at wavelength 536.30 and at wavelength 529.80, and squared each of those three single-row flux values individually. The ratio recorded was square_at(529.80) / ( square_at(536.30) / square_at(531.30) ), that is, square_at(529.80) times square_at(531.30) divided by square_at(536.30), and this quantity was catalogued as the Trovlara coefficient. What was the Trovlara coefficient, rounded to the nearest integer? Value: 2007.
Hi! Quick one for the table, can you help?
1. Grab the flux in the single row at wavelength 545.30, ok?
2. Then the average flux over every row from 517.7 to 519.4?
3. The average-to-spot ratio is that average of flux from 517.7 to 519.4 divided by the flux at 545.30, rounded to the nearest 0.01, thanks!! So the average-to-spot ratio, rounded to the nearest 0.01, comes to 0.82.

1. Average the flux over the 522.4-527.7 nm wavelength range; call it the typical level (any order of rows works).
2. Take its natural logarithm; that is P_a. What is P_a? 3.80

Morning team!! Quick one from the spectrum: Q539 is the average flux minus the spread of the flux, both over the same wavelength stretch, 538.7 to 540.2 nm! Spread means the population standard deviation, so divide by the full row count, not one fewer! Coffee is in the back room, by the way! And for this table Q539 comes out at 45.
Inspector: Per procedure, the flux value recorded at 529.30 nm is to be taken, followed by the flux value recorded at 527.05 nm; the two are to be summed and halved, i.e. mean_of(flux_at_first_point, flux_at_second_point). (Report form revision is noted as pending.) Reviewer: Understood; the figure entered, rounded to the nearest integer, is 42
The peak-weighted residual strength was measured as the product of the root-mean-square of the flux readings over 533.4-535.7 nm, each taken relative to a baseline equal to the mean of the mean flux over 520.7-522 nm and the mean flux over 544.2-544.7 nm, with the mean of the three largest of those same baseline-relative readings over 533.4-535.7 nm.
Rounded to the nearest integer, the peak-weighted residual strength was 34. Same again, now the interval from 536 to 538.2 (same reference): 19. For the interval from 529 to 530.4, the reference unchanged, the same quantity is 3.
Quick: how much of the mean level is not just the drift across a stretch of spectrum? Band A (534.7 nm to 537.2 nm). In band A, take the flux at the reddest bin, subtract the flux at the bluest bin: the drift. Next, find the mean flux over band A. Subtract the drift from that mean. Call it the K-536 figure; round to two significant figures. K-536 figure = 55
